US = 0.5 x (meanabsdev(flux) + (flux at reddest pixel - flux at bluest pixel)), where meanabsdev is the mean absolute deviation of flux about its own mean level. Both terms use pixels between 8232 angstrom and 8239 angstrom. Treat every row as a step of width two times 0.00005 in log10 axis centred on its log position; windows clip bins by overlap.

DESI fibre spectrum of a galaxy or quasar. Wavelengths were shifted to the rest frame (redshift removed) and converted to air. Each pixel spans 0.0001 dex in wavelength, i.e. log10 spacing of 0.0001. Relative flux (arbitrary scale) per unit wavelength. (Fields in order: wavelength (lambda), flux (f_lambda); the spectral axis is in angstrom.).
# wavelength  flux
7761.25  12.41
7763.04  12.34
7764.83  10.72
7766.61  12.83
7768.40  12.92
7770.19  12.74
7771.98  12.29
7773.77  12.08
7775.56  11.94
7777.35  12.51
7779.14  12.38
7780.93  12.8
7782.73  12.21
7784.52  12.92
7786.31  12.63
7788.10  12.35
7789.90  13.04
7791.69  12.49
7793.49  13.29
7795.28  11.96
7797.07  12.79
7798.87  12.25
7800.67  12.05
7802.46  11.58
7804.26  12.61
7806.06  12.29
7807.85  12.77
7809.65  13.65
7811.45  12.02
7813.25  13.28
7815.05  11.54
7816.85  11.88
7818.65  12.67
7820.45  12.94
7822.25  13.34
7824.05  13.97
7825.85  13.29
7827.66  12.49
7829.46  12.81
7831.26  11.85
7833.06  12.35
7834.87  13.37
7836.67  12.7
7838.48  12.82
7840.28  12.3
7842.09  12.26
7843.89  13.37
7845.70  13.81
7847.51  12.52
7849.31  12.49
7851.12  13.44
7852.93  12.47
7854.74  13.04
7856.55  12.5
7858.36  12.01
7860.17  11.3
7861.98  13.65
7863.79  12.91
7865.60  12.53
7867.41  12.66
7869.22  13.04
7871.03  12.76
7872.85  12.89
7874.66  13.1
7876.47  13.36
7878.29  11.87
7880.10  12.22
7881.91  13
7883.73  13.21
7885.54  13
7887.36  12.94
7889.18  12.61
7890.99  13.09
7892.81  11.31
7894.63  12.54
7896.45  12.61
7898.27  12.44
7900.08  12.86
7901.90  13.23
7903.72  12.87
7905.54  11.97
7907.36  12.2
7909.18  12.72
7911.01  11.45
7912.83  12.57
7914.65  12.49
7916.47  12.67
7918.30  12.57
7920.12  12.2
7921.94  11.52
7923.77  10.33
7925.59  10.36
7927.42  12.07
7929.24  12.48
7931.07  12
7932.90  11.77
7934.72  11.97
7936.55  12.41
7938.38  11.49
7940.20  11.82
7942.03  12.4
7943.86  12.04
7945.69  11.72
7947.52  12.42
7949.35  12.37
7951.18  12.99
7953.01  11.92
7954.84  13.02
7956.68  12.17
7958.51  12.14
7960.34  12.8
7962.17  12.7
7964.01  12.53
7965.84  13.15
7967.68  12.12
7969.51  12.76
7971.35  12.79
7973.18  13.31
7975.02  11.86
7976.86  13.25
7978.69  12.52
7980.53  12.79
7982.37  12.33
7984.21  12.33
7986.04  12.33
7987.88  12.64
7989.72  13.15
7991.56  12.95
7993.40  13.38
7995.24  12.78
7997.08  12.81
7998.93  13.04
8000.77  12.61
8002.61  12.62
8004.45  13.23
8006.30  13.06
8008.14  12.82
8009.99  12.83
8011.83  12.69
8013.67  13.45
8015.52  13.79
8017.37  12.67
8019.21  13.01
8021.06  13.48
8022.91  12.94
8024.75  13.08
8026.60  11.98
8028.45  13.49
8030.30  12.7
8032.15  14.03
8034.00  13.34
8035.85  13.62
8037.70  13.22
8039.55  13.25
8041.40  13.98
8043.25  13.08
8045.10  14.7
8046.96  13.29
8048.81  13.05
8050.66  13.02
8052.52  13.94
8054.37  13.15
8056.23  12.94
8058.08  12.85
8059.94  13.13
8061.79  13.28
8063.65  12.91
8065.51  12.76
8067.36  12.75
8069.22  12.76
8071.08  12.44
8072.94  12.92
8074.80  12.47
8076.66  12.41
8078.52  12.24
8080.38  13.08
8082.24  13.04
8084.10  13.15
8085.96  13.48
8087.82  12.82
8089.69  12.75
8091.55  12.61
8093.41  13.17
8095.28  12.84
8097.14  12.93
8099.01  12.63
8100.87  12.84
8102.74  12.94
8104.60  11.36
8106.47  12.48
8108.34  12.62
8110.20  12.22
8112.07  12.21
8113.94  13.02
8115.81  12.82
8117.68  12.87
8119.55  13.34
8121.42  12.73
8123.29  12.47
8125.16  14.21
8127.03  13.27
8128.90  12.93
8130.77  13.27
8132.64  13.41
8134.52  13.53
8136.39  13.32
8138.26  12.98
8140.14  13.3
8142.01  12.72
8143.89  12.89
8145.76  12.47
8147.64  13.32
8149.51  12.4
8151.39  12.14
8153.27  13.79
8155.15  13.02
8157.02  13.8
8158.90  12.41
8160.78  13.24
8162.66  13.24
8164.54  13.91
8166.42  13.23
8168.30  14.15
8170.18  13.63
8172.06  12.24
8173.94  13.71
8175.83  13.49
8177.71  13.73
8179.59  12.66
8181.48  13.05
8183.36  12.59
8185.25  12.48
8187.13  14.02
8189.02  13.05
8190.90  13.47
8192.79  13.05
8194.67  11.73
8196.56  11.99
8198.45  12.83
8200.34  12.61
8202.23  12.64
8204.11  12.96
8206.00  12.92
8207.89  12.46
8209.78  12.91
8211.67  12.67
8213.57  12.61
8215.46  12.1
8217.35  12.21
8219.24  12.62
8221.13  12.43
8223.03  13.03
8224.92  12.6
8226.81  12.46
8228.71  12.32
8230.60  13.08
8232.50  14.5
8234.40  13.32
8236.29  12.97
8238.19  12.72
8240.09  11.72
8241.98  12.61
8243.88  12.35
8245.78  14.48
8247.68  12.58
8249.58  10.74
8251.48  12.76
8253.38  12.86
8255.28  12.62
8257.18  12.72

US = -0.6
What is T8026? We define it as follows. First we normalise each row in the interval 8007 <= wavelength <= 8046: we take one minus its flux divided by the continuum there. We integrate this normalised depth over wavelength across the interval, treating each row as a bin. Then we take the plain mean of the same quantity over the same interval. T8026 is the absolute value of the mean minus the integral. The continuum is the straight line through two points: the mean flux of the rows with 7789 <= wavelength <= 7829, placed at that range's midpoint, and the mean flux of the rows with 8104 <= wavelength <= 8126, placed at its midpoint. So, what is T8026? 1.7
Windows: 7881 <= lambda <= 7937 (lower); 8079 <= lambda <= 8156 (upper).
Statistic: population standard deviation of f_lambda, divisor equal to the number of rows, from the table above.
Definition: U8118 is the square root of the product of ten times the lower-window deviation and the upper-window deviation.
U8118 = 1.9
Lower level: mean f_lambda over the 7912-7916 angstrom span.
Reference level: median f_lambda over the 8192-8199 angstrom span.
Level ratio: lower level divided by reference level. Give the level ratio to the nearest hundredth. 1.01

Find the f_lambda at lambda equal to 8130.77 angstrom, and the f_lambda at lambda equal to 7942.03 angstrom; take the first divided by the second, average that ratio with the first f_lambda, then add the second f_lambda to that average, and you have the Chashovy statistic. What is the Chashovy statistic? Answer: 19.6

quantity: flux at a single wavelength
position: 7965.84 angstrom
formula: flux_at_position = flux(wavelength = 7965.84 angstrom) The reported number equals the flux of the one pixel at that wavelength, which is 13.15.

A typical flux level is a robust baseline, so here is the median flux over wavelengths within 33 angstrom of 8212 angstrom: 12.6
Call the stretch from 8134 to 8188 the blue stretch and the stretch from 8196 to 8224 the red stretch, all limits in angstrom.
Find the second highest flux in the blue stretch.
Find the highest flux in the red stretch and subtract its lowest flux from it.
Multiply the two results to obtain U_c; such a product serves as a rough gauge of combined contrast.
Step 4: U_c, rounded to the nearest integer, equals 15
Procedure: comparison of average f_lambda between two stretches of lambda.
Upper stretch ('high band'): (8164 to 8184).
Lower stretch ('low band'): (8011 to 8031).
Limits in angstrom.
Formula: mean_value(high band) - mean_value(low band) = 0.3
